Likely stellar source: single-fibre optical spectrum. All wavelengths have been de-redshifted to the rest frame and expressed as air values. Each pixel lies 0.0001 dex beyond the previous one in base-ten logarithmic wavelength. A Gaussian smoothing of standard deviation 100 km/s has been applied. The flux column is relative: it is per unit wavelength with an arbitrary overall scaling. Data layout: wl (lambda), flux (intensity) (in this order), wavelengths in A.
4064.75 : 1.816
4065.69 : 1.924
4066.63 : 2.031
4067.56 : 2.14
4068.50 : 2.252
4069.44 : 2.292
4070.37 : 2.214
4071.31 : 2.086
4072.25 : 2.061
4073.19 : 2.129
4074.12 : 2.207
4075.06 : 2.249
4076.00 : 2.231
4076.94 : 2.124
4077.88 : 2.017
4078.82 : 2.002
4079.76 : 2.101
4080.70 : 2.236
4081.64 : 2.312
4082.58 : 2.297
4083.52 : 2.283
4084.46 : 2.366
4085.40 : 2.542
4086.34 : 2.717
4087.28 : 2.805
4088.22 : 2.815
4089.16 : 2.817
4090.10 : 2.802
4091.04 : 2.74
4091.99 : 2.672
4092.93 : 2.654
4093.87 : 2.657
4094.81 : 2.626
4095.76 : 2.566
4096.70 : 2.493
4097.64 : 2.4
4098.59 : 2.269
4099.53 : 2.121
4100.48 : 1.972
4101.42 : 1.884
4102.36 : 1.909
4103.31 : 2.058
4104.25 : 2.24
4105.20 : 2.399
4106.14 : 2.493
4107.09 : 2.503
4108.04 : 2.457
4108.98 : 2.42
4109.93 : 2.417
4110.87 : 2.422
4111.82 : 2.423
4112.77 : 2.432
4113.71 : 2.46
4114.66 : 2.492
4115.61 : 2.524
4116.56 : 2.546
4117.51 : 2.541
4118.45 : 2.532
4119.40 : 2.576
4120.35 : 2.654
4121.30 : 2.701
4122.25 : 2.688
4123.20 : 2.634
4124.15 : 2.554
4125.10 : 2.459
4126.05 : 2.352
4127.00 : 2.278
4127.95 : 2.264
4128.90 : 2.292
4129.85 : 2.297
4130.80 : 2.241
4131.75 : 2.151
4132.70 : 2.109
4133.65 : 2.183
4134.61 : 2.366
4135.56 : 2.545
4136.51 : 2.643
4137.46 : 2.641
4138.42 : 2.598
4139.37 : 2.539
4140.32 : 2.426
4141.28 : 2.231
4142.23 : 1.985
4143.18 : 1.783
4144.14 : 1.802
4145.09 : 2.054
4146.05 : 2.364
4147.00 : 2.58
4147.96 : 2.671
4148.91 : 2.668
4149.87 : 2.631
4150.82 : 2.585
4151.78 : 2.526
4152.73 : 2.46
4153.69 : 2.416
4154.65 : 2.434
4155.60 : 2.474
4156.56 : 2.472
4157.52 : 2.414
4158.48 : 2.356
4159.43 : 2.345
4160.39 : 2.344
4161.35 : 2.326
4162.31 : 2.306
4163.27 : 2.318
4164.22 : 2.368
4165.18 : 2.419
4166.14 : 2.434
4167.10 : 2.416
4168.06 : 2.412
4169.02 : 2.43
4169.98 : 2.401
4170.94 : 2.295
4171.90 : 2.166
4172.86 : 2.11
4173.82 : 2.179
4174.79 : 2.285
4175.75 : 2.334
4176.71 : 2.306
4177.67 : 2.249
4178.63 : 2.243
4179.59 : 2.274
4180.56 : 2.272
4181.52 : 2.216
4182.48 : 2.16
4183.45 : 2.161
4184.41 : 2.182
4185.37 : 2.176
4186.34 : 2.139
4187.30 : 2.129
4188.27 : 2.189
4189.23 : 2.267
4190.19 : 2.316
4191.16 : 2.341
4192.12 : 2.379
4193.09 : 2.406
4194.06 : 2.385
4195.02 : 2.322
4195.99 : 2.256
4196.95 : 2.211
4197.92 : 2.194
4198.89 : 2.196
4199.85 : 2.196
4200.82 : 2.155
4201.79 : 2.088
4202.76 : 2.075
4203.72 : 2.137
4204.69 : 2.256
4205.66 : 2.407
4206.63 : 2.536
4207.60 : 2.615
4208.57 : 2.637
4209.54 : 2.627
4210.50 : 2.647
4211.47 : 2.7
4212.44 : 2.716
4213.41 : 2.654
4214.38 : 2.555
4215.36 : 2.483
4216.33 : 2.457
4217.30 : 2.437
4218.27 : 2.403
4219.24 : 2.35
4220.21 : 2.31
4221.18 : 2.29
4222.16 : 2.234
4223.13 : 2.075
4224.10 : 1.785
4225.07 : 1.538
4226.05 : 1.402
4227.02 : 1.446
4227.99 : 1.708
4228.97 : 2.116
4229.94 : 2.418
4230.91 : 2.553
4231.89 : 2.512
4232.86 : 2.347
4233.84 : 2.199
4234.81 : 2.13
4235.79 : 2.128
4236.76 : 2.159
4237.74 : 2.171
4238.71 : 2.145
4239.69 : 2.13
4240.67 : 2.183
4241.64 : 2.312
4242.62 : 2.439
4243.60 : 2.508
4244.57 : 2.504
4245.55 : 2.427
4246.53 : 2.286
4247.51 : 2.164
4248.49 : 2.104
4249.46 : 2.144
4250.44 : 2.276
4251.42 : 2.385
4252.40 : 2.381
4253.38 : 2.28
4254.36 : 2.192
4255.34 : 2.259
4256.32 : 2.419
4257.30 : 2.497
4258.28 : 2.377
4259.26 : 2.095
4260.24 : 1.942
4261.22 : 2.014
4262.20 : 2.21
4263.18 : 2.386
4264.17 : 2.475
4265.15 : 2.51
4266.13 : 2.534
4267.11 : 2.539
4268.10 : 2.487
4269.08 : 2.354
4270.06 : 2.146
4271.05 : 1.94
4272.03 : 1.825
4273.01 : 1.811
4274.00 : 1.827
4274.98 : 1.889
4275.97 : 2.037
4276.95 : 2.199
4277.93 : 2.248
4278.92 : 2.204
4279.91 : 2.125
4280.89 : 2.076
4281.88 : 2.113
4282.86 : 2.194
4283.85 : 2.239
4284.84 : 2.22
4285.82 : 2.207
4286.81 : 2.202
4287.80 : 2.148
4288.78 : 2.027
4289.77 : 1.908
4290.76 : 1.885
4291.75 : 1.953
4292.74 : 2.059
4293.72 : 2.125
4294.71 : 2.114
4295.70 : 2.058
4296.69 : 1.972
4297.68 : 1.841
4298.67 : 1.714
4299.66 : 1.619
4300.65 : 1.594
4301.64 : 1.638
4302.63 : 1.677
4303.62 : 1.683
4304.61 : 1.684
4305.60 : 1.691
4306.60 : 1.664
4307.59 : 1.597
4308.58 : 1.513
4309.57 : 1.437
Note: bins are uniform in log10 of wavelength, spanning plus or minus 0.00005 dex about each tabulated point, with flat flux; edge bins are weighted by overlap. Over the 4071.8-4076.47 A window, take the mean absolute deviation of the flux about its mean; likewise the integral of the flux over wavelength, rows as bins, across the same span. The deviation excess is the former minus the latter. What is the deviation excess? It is -10.1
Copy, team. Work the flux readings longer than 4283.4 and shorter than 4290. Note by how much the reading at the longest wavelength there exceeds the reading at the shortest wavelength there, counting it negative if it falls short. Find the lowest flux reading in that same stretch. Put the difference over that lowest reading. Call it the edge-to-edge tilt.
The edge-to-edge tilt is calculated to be -0.2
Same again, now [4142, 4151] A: 0.3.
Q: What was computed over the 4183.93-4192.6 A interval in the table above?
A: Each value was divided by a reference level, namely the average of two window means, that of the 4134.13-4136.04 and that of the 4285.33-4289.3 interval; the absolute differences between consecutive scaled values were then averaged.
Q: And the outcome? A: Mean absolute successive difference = 0.016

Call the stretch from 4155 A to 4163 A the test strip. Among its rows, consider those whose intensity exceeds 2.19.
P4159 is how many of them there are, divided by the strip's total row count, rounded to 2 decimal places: 1.00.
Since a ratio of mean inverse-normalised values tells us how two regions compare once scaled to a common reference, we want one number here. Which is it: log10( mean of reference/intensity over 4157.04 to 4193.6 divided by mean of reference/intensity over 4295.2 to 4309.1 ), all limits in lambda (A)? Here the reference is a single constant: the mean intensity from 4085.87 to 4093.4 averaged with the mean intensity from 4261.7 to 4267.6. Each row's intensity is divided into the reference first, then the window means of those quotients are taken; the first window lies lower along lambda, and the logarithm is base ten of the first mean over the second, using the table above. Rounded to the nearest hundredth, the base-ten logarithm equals -0.13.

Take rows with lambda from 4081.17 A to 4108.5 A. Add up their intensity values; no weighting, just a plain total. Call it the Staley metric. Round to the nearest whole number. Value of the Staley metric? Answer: 71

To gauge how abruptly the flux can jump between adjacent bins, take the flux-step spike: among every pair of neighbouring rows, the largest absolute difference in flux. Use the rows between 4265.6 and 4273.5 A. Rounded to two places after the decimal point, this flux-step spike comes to 0.21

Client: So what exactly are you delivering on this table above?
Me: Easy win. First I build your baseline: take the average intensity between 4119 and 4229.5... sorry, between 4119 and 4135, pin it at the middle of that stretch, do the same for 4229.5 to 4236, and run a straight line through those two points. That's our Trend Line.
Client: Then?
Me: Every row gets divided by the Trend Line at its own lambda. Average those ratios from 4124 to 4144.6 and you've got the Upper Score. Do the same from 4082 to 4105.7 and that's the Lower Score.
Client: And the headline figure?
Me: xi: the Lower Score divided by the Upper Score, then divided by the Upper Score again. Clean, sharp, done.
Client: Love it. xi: 1.09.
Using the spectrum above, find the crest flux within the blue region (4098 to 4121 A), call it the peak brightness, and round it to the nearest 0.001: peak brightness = 2.654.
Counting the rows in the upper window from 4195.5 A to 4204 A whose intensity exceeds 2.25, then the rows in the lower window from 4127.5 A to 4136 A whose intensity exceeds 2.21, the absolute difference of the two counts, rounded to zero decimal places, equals 5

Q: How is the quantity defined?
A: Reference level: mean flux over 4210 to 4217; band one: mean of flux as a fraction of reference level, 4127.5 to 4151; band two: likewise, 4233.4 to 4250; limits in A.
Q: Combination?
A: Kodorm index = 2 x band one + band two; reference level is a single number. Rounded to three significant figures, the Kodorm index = 2.67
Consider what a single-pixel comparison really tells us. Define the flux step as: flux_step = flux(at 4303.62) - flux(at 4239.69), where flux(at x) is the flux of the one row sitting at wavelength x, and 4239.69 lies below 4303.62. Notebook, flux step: -0.45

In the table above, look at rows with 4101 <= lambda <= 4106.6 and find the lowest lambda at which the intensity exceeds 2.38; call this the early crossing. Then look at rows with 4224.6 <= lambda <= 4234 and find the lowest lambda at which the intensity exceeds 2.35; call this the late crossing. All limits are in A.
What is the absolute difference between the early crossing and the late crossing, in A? 124.7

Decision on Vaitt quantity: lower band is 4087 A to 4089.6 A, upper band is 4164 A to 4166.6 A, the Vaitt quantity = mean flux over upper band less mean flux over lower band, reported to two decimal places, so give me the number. -0.41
